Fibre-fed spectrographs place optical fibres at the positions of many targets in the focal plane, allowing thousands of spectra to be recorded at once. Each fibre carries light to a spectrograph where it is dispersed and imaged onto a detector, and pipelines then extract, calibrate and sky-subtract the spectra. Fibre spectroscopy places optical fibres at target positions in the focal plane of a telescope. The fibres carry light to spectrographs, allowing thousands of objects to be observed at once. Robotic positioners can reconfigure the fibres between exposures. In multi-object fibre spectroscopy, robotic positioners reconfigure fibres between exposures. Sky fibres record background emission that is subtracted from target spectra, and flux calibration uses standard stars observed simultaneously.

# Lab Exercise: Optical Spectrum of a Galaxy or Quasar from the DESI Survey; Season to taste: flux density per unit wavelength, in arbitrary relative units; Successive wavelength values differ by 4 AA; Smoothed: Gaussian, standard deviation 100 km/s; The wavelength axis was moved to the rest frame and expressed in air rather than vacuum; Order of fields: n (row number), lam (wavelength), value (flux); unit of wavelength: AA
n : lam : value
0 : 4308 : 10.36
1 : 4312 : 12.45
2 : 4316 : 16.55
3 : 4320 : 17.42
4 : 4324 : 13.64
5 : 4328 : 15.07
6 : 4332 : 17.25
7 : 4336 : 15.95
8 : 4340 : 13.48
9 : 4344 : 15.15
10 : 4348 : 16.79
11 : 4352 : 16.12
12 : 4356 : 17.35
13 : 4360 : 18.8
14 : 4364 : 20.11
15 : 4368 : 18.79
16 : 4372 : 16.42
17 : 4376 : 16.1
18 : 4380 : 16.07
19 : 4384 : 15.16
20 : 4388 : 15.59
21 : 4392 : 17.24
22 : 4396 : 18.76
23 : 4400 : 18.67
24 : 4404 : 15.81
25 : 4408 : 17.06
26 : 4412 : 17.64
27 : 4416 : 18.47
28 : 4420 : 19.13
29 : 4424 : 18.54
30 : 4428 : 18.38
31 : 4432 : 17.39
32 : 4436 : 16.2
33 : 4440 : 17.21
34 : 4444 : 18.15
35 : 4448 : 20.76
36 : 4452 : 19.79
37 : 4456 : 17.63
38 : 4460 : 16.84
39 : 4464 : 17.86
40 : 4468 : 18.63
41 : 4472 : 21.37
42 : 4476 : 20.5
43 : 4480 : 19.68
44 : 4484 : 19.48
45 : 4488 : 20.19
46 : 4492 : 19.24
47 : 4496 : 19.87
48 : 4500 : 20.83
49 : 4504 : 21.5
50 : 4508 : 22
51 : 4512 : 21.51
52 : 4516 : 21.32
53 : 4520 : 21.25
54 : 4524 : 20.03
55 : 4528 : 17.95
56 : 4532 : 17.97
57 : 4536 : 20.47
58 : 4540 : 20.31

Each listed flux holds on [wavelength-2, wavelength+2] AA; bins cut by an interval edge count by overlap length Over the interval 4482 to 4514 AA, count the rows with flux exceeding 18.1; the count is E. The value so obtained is 8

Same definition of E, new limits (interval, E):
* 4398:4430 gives 5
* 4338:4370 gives 3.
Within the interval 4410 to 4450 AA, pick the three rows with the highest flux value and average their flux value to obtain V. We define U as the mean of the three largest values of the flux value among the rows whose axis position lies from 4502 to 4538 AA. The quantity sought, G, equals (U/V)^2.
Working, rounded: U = 21.7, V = 19.5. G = 1.24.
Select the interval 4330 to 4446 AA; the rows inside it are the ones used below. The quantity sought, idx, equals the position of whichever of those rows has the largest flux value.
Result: 4364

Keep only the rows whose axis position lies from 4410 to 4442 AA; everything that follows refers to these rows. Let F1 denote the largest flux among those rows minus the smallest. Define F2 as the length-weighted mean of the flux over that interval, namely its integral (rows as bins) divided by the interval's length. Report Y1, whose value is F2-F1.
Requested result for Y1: 14.9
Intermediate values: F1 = 2.9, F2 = 17.9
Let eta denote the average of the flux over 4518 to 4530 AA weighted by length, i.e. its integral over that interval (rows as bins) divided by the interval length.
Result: 19.7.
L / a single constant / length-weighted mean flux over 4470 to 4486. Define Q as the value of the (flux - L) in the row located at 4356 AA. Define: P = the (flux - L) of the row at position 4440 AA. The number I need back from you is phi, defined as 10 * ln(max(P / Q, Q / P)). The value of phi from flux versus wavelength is 0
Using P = -3.05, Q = -2.9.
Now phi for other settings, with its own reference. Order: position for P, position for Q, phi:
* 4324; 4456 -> 9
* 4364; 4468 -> 24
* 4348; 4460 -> 0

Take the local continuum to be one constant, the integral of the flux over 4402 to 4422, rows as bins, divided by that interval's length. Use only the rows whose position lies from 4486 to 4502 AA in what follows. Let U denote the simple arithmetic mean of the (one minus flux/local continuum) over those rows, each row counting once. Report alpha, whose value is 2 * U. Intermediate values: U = -0.14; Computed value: -0.27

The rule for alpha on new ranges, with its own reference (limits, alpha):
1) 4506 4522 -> -0.44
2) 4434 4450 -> -0.05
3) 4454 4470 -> -0.01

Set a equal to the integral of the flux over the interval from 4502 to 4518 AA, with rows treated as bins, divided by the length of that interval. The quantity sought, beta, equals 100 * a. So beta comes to 2158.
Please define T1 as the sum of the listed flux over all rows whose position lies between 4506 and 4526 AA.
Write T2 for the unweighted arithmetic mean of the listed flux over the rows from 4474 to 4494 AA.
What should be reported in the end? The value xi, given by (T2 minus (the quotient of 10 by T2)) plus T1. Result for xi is 125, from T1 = 106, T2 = 19.8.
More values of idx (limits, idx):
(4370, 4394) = 4392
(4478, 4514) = 4508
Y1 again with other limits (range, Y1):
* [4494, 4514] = 19.0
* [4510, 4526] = 19.5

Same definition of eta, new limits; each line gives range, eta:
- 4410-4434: 18.3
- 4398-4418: 17.5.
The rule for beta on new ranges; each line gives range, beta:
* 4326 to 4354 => 1569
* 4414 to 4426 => 1871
